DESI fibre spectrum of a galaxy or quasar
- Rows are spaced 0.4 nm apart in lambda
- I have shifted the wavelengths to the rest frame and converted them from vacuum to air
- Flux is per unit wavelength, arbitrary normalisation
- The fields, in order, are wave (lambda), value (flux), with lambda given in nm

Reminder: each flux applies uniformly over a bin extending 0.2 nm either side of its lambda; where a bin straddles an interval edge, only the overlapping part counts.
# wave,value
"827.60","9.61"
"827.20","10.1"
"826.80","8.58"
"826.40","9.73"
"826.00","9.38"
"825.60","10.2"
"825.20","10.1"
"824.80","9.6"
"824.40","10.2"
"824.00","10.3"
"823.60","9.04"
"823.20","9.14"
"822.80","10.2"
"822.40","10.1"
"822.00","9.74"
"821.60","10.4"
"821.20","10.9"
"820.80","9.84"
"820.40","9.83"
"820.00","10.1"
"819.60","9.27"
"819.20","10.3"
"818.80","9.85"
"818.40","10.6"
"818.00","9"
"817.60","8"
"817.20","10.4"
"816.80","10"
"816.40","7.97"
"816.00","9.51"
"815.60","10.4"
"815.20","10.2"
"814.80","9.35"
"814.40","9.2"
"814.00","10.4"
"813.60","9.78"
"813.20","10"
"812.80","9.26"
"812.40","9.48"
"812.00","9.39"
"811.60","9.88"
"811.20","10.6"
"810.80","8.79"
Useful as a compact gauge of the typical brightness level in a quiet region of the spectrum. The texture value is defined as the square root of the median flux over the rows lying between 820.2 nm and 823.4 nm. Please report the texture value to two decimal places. 3.16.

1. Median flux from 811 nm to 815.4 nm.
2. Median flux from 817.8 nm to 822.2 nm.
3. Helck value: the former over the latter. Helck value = 0.99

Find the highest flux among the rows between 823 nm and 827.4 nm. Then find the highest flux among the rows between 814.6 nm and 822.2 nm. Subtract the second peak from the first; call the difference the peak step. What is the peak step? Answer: -0.6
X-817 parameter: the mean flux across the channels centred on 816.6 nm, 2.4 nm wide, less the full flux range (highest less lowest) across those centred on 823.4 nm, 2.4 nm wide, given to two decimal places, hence 8.12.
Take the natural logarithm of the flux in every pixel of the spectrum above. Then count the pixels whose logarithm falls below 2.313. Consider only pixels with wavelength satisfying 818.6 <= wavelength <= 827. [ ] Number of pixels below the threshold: 14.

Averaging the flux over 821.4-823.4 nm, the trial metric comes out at 9.92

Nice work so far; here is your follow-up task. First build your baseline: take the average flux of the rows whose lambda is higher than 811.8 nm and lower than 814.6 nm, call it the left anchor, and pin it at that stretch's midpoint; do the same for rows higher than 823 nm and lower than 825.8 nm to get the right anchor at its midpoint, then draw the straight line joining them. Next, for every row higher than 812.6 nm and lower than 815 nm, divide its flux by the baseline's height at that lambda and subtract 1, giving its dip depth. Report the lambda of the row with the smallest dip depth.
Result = 814.40 nm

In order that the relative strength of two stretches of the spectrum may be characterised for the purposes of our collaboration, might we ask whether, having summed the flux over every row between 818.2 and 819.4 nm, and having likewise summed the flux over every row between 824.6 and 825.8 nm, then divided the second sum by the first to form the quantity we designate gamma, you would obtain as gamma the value 0.97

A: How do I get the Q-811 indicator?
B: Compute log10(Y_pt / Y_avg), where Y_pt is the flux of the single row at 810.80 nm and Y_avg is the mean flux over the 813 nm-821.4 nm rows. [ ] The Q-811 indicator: -0.045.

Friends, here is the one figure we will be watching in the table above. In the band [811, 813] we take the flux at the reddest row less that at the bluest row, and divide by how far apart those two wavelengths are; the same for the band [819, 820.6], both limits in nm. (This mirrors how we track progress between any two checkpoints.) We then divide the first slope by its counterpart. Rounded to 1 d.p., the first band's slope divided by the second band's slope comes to 2.1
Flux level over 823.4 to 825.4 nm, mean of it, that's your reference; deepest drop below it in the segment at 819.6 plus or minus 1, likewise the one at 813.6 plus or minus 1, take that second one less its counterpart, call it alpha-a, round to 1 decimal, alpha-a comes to 0.1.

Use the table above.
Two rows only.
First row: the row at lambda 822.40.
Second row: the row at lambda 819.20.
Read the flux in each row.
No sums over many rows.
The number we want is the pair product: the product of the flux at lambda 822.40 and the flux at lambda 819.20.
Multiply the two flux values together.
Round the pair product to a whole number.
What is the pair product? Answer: 104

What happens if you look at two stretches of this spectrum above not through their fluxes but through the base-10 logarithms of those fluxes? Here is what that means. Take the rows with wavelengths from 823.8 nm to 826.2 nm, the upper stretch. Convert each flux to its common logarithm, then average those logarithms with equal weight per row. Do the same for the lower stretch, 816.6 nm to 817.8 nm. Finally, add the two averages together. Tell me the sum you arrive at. 1.97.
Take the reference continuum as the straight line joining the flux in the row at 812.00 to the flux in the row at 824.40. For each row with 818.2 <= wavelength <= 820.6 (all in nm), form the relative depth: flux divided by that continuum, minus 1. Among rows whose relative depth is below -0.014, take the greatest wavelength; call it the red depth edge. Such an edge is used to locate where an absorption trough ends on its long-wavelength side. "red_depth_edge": 819.60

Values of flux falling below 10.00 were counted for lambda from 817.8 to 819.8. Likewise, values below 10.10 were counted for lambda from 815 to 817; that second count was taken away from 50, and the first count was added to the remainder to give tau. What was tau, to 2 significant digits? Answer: 50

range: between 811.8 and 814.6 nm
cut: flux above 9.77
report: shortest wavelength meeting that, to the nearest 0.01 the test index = 813.20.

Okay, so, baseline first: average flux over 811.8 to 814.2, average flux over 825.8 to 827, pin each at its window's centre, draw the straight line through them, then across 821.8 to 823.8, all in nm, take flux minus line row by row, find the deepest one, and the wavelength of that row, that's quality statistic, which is 823.60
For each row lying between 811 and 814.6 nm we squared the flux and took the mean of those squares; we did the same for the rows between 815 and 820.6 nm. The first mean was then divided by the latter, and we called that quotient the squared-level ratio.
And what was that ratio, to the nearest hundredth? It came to 1.02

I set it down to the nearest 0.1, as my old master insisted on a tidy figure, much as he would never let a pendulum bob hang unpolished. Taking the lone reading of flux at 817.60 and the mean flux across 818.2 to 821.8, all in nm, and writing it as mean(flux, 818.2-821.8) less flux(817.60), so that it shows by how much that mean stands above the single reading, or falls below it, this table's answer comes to 2.1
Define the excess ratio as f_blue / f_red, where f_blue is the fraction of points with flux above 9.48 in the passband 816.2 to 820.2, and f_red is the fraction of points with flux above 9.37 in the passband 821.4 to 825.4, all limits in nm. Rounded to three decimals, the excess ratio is 0.750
